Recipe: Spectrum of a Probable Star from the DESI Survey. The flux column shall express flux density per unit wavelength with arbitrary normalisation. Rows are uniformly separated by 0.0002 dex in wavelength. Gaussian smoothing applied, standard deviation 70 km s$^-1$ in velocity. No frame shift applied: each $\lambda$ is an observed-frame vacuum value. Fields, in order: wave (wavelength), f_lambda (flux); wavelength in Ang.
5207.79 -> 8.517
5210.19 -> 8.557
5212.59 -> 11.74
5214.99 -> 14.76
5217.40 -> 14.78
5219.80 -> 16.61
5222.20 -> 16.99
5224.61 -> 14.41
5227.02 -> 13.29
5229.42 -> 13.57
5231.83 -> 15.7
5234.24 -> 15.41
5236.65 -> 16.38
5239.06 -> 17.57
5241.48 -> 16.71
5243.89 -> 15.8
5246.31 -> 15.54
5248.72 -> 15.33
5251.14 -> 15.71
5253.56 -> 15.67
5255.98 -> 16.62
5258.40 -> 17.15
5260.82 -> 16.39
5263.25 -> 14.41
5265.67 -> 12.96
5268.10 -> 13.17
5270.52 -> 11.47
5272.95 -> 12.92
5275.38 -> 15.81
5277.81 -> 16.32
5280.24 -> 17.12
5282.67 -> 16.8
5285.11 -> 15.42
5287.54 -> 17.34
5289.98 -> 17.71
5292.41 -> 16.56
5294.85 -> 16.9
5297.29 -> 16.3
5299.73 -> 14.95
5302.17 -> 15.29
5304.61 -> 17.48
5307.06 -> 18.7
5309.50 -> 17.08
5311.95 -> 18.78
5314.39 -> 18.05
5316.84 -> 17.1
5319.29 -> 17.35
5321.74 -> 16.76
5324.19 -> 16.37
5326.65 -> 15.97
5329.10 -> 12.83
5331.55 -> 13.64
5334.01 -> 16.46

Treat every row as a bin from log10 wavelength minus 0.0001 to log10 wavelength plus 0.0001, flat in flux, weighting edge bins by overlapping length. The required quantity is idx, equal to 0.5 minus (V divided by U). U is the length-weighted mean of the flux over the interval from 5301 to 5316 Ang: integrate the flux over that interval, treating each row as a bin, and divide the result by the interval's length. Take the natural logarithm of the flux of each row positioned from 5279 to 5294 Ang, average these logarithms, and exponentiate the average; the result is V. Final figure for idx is -0.457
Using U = 17.6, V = 16.8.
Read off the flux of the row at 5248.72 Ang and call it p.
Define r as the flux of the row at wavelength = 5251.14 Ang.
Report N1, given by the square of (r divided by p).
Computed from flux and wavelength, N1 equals 1.05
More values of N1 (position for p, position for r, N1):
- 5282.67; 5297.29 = 0.94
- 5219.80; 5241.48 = 1.01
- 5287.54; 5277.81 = 0.89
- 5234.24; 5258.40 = 1.24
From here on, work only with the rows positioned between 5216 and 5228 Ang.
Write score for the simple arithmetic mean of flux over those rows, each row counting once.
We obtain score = 15.2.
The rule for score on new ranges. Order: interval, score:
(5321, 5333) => 15.1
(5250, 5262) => 16.3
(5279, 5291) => 16.9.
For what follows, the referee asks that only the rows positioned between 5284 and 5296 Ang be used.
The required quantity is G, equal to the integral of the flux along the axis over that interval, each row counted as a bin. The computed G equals 202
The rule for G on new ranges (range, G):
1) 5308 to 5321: 230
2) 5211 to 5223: 176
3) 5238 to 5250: 194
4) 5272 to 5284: 190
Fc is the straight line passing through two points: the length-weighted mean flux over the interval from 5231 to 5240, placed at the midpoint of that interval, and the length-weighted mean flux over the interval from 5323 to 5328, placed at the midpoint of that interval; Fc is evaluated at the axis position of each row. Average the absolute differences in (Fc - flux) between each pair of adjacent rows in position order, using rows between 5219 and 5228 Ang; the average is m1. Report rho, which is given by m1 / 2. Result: 0.68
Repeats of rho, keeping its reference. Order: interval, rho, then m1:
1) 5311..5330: 0.46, 0.92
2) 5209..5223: 0.85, 1.69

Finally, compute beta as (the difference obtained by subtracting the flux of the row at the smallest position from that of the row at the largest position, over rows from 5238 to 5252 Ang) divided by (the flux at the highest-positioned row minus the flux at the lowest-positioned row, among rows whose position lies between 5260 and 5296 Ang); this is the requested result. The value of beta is -4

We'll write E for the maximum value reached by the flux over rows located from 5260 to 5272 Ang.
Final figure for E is 16.39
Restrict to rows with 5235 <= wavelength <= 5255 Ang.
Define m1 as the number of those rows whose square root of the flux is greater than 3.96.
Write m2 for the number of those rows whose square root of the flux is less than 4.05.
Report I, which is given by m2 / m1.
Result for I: 1.2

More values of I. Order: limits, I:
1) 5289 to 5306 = 0.6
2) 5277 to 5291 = 0.4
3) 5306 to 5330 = 0.3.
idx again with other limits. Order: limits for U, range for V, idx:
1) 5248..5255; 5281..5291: -0.576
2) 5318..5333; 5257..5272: -0.411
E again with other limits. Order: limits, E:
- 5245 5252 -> 15.71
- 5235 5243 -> 17.57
